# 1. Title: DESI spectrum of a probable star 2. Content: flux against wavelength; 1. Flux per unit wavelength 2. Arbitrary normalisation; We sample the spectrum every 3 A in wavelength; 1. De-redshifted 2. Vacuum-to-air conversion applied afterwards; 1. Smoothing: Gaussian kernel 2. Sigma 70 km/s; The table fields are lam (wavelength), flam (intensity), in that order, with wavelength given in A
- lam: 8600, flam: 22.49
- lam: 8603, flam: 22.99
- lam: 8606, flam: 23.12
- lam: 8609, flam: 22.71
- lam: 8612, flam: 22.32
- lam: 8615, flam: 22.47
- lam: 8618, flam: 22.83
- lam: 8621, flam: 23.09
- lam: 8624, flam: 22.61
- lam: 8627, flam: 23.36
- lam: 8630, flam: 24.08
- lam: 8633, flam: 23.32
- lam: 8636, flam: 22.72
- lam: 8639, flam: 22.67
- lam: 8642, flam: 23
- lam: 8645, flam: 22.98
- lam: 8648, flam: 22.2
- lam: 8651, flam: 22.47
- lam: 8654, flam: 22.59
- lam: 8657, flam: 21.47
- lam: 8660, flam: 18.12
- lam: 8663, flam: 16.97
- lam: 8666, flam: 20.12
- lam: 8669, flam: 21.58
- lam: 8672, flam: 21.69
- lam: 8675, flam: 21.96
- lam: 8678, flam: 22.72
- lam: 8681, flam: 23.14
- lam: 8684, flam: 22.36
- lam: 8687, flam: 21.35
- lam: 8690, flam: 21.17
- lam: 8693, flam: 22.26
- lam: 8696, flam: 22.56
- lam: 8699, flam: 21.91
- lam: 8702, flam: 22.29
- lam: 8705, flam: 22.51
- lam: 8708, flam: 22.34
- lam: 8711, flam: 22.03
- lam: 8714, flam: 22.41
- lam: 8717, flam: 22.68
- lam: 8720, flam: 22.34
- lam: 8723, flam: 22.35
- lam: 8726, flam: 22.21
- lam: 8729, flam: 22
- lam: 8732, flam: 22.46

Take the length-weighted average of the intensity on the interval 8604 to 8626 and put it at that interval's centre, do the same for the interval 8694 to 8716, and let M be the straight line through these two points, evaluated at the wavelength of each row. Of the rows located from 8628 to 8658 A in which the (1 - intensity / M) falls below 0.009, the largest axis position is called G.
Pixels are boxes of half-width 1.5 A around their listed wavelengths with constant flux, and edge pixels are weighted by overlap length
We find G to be 8654 A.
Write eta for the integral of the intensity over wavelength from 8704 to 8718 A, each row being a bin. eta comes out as 313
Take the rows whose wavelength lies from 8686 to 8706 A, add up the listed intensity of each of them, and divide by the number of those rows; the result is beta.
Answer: 22.0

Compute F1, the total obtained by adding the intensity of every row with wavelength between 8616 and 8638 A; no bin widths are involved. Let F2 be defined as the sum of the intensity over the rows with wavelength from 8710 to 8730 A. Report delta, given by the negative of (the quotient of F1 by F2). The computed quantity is -1.04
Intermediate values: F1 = 162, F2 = 156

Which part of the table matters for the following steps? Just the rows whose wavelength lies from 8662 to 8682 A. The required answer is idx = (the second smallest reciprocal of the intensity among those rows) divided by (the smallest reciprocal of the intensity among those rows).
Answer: 1.02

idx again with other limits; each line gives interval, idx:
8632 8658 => 1.01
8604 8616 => 1.02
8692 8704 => 1.01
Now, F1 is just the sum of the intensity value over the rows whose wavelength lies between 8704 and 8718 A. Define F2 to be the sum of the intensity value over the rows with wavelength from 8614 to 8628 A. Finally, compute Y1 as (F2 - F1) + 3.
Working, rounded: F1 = 112.0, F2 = 114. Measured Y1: 5.4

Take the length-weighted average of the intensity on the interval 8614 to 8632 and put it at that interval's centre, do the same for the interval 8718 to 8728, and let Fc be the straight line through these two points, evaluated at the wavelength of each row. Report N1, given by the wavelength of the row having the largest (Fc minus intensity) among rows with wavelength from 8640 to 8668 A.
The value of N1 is 8663 A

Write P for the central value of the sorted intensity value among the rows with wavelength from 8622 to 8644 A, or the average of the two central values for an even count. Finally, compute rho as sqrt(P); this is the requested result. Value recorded 4.80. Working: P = 23.0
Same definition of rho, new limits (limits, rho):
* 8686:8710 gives 4.72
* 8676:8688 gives 4.75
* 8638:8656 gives 4.76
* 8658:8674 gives 4.49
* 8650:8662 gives 4.69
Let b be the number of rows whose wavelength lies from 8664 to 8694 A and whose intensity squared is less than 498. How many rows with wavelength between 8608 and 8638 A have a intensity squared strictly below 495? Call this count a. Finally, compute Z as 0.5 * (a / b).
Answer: 0.00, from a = 0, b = 7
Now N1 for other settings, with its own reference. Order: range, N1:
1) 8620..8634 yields 8624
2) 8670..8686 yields 8672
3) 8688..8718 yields 8690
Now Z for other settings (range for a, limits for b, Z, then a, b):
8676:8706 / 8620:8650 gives 1.50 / 3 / 1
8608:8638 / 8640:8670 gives 0.00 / 0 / 6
